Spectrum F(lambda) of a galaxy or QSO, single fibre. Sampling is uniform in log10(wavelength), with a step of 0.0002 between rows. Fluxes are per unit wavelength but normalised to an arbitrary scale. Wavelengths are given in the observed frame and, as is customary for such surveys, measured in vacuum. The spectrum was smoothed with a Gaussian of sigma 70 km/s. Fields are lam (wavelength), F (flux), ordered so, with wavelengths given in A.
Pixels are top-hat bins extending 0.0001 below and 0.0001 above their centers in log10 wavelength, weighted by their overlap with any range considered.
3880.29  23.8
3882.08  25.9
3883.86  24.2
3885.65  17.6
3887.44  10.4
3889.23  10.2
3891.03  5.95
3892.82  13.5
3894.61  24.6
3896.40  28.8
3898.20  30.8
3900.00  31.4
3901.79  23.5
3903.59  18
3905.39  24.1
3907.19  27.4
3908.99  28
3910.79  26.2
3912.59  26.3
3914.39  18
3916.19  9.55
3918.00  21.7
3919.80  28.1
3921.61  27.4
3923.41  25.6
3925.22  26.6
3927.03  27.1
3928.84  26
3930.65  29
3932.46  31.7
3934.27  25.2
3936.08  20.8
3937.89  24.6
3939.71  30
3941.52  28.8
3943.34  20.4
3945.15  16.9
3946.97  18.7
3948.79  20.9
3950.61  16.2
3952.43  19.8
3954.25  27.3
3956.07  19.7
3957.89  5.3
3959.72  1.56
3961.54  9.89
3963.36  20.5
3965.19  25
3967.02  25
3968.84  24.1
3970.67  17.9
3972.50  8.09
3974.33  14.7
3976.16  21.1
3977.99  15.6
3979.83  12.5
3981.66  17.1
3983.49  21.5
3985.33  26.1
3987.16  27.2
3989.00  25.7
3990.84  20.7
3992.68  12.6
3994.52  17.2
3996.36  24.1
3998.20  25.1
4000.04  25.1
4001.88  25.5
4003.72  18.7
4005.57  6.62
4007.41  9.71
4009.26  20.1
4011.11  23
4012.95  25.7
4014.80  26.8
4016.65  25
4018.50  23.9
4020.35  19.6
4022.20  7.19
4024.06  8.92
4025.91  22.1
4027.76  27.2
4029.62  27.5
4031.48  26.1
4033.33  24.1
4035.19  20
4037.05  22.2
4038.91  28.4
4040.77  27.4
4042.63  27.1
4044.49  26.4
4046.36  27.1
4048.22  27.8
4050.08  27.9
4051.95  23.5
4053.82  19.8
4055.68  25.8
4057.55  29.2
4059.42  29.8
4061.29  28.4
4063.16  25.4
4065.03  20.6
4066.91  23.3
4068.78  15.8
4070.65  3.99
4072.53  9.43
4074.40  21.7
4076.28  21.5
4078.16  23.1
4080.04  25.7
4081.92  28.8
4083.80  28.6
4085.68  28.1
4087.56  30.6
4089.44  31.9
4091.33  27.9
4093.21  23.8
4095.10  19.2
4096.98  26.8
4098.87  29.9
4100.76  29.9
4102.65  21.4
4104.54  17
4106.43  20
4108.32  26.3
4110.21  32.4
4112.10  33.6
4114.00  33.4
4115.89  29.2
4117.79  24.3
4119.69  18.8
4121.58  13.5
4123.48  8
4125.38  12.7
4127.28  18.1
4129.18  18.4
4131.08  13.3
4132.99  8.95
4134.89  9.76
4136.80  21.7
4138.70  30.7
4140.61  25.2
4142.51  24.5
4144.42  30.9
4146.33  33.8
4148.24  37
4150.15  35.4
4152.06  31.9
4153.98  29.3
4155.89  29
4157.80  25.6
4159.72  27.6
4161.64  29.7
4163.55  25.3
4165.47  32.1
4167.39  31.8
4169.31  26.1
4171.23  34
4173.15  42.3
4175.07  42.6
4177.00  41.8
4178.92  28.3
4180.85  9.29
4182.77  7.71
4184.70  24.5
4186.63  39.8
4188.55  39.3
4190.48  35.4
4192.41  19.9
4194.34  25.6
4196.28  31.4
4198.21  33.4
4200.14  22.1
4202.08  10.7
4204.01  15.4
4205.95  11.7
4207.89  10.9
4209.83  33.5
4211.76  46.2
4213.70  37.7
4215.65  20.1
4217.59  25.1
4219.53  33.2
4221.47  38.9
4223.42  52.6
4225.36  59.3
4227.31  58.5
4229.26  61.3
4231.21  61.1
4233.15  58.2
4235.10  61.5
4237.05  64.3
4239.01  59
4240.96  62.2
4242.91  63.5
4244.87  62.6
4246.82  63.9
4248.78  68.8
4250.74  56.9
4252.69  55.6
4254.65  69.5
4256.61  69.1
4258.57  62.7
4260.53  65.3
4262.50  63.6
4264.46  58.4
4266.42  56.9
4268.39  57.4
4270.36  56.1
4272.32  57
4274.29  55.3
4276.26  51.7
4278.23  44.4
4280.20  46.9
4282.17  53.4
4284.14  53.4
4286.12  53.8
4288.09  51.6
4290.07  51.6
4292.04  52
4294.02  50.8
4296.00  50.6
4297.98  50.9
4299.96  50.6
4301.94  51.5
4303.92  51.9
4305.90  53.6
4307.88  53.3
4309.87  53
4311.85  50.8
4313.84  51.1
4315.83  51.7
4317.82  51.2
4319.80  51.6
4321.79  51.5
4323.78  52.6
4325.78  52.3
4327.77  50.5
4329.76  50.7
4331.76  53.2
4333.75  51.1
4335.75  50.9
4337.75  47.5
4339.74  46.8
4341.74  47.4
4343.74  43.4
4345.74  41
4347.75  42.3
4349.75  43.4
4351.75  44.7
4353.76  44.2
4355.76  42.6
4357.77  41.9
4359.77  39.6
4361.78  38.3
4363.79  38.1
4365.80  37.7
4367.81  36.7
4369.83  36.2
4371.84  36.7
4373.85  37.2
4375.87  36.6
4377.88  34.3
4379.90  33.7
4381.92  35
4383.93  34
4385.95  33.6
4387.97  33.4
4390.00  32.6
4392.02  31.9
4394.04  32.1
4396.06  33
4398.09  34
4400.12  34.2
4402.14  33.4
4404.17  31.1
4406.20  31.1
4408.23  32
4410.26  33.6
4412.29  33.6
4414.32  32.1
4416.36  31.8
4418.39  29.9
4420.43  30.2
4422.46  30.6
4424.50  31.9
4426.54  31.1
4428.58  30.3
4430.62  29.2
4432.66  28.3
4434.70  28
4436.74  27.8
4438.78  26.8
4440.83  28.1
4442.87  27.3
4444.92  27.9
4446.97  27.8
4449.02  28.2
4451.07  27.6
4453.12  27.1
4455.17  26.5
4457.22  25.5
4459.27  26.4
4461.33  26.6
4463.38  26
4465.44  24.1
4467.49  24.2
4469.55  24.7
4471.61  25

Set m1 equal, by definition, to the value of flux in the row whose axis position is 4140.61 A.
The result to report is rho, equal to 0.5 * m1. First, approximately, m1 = 25.2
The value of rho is 13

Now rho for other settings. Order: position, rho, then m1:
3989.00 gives 13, 25.7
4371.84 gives 18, 36.7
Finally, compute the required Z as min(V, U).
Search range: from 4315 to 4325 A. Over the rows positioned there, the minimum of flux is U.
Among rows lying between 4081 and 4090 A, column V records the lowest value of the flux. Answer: 28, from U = 51.2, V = 28.1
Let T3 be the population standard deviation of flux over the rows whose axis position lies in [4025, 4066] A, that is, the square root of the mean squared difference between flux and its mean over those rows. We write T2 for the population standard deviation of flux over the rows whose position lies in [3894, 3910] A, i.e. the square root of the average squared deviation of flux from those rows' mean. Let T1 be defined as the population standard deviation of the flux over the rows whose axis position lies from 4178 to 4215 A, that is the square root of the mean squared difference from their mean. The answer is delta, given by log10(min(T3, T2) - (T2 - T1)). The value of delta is 1.03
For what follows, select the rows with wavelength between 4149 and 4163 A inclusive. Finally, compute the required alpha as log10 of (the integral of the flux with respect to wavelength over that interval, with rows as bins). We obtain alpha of 2.62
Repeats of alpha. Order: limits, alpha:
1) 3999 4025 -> 2.69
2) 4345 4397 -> 3.29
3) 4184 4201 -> 2.71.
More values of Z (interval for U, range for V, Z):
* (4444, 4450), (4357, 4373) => 28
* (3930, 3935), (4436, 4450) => 25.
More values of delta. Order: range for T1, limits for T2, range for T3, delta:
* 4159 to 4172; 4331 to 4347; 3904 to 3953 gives 0.48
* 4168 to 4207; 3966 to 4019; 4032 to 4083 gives 1.06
